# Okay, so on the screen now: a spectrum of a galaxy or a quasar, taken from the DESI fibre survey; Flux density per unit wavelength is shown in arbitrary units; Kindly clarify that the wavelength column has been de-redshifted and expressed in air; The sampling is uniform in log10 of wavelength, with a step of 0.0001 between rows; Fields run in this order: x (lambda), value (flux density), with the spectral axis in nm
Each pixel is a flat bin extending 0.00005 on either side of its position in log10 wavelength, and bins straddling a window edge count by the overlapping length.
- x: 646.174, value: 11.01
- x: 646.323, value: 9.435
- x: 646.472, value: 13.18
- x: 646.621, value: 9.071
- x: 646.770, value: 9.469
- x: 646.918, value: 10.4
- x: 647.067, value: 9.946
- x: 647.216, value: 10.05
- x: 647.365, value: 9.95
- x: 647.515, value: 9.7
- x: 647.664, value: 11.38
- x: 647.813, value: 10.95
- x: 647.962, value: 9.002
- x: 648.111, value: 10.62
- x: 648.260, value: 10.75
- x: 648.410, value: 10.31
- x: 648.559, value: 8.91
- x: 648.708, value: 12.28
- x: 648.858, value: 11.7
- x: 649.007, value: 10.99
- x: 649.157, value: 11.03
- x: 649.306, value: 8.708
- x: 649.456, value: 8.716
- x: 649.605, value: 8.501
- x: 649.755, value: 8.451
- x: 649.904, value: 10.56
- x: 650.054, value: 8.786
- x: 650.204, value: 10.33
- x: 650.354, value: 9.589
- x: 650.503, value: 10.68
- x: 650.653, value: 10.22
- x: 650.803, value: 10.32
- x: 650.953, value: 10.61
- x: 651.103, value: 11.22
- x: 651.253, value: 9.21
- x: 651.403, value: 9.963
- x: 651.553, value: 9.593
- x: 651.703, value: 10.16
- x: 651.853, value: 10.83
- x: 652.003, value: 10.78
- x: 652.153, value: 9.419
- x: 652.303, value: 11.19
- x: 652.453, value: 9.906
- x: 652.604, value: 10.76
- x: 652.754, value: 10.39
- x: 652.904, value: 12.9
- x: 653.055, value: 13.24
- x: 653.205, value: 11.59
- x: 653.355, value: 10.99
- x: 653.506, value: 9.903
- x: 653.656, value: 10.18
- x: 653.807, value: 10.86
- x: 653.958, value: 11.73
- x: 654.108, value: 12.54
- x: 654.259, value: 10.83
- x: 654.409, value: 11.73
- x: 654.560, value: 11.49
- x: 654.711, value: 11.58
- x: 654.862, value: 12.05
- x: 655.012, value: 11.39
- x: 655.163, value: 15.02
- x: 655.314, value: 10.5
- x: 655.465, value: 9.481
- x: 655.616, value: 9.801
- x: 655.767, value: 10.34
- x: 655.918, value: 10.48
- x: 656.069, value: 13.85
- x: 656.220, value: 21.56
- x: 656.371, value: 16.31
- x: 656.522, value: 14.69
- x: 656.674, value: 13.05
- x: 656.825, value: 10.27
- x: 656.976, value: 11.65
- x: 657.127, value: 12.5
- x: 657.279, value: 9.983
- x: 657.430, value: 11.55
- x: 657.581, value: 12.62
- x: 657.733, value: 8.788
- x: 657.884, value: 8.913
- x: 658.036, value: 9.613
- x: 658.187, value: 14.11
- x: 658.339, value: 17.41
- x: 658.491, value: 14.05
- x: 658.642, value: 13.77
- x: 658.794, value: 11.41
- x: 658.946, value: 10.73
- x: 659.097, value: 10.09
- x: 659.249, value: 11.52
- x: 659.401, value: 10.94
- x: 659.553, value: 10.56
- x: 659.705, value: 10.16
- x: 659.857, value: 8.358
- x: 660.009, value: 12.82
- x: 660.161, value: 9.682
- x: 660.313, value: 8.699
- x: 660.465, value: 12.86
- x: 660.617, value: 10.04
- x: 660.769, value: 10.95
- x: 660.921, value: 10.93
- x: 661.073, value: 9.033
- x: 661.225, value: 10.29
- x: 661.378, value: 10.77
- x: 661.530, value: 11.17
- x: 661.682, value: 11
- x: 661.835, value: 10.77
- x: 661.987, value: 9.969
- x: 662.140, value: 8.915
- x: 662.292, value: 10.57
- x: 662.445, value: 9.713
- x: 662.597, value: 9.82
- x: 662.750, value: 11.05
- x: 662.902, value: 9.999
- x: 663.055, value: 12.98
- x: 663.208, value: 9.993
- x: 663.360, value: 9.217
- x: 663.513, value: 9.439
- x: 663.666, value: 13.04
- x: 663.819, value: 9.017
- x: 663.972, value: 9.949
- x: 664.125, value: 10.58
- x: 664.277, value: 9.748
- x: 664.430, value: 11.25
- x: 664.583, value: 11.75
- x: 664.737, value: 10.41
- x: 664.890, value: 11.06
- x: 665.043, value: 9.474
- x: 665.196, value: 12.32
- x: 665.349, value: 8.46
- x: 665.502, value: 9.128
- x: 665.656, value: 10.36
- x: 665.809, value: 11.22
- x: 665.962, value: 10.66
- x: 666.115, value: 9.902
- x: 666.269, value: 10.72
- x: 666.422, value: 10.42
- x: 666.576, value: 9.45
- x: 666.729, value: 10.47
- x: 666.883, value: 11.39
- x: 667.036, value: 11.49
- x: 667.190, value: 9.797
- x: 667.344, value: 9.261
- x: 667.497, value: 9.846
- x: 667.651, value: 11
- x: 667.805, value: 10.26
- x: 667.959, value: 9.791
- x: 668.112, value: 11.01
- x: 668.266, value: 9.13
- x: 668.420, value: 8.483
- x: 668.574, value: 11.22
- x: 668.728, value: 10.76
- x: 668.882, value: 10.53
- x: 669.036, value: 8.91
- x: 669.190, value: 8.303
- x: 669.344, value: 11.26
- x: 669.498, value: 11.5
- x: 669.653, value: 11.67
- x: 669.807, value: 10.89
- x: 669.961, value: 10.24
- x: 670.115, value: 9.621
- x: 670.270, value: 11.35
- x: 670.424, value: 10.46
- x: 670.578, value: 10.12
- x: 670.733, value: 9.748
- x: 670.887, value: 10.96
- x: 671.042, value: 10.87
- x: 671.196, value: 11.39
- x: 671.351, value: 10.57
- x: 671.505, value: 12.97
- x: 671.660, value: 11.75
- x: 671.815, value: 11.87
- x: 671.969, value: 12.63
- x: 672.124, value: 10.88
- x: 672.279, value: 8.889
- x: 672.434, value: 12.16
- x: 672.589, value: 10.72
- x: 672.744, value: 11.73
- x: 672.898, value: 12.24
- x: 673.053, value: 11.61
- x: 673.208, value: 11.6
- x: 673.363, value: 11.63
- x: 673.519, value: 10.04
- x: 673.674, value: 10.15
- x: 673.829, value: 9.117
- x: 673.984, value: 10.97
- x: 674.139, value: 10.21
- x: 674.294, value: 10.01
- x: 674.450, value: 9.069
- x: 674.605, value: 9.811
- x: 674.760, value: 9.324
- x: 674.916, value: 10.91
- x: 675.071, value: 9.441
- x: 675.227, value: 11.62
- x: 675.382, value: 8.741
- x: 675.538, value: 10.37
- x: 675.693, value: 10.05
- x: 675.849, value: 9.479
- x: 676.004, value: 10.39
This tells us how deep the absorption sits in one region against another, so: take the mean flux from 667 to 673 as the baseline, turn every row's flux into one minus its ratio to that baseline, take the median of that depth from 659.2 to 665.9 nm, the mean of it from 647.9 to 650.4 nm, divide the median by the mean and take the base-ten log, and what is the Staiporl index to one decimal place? -0.4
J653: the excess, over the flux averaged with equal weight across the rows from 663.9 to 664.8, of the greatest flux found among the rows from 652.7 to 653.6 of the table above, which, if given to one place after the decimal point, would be 2.6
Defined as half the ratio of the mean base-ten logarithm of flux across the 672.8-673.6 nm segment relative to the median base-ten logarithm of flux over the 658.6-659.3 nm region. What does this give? 0.500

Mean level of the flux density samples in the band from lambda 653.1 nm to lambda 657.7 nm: 12.0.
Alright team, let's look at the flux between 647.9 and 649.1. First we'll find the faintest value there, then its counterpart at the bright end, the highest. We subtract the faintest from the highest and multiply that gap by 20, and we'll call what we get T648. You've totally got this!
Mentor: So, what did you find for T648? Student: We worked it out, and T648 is 67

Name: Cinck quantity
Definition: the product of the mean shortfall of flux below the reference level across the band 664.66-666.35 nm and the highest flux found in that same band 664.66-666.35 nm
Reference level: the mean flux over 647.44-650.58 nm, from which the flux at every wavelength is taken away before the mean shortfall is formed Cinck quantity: -3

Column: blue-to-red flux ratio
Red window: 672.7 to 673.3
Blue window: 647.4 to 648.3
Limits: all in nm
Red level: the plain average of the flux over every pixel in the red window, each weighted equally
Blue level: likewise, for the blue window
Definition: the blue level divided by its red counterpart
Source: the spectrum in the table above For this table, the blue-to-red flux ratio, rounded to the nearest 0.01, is 0.88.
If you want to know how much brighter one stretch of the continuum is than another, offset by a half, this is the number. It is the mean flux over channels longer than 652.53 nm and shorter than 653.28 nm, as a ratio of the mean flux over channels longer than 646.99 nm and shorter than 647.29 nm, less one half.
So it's 0.68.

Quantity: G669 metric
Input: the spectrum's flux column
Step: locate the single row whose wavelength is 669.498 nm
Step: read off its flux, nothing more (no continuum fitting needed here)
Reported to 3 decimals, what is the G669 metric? 11.500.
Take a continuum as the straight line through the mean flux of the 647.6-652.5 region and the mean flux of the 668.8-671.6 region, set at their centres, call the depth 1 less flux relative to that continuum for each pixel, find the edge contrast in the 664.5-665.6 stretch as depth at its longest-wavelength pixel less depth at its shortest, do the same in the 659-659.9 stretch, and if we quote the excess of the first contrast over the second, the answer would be 0.1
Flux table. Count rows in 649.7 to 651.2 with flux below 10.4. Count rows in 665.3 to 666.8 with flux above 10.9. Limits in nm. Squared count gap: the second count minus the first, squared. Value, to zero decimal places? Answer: 25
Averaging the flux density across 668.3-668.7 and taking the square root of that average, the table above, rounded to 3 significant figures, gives 3.14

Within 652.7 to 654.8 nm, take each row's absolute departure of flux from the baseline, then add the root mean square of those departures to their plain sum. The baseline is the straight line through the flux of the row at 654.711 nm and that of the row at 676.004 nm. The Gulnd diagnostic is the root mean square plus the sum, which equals 11.8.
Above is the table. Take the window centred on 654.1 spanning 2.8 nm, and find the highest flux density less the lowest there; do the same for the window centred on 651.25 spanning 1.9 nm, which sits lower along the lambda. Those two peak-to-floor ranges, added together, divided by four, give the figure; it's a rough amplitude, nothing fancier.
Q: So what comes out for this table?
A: 1.9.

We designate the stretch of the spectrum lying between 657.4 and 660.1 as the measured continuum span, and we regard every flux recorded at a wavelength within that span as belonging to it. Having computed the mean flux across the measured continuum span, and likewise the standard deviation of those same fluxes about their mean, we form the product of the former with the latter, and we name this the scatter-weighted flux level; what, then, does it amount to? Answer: 26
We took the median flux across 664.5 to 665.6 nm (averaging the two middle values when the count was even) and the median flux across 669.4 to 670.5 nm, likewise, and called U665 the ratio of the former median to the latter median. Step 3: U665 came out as 0.96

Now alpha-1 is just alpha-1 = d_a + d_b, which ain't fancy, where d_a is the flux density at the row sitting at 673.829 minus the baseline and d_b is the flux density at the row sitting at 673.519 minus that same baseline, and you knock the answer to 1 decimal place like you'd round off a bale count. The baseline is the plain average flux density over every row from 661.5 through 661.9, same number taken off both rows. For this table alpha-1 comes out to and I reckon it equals -2.8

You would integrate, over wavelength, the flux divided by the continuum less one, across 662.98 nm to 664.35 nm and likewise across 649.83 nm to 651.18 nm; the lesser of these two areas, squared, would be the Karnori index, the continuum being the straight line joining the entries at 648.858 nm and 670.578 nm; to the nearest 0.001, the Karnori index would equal 0.024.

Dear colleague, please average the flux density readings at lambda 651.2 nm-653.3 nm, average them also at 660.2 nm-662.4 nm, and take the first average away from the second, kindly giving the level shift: -0.3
